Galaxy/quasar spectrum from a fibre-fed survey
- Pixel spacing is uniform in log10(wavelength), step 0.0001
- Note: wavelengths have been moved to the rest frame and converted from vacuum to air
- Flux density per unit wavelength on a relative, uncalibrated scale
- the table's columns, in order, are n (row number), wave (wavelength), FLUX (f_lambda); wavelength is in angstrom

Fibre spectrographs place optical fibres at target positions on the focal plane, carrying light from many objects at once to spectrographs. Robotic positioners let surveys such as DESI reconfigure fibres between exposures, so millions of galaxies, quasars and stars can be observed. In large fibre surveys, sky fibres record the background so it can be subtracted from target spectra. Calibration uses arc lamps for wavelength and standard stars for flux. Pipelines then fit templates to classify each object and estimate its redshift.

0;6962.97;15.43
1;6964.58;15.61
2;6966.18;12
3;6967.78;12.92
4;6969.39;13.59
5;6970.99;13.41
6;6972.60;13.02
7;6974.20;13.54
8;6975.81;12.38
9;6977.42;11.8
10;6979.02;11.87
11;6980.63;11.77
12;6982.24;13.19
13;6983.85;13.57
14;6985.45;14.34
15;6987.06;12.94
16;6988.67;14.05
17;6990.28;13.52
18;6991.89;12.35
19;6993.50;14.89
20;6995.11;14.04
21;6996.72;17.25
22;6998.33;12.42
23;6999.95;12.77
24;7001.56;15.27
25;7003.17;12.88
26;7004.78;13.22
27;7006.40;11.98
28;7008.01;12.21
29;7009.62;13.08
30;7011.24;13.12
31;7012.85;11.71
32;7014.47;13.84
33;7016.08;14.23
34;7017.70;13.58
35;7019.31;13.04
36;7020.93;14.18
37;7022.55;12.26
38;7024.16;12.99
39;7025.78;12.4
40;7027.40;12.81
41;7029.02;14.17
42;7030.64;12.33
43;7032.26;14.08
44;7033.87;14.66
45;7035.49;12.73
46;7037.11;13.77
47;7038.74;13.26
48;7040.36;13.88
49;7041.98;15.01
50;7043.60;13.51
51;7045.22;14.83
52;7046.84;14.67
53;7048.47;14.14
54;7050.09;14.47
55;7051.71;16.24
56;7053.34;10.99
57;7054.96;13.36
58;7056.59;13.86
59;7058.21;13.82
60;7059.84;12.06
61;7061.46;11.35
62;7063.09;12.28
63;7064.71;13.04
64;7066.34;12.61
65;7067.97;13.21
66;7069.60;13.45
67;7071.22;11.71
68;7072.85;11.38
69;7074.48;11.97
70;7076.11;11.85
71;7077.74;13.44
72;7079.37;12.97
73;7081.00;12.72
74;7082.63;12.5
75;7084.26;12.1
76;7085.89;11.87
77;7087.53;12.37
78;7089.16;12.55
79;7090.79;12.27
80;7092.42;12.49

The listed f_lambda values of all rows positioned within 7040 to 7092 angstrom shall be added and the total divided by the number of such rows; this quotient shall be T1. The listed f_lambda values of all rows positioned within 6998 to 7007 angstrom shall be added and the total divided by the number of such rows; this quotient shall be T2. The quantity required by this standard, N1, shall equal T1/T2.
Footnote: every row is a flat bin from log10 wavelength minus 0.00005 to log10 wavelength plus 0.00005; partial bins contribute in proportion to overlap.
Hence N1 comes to 0.99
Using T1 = 13.0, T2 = 13.1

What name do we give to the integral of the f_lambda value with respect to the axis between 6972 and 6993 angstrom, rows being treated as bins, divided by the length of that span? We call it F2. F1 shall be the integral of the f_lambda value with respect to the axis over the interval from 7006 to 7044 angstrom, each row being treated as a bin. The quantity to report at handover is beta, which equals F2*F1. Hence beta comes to 6558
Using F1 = 505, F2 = 13.0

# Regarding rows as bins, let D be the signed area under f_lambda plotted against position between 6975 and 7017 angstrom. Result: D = 557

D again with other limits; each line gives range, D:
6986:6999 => 181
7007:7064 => 763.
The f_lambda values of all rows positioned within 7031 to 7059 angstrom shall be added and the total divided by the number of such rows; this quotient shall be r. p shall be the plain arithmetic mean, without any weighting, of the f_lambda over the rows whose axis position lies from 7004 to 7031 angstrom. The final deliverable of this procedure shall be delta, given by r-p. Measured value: 0.9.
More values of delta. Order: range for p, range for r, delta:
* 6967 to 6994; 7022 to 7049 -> 0.5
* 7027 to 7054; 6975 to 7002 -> -0.4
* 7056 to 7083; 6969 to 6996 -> 0.6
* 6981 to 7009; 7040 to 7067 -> 0.0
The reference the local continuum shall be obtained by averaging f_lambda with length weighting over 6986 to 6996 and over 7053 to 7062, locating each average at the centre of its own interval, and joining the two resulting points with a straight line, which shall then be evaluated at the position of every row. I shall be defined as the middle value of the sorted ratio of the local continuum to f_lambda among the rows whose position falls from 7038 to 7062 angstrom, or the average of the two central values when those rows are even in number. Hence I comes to 0.92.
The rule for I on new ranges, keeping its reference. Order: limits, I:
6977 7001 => 1.05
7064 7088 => 0.99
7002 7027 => 1.02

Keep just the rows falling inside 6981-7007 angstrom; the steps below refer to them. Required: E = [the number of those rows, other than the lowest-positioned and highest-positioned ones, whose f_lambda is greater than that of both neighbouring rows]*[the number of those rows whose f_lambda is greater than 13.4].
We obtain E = 48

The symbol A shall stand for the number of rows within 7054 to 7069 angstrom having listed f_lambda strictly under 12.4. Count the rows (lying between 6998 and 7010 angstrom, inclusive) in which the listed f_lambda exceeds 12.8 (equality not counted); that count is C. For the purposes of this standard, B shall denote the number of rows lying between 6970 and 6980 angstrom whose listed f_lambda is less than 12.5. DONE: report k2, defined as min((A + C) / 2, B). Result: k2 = 3.00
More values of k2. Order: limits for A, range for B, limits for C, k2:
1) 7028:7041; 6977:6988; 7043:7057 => 3.00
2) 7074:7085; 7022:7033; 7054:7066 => 3.00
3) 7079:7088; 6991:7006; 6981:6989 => 2.00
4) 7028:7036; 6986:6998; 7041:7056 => 1.00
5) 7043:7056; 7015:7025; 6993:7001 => 1.00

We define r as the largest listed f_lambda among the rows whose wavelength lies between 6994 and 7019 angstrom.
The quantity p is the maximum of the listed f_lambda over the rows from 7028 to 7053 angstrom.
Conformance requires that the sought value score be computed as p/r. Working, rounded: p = 16.24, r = 17.25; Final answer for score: 0.94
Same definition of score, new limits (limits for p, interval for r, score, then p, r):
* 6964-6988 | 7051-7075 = 0.96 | 15.61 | 16.24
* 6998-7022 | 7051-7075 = 0.94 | 15.27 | 16.24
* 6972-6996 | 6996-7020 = 0.86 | 14.89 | 17.25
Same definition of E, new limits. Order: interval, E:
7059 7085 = 8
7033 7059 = 60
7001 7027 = 25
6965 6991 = 35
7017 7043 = 40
